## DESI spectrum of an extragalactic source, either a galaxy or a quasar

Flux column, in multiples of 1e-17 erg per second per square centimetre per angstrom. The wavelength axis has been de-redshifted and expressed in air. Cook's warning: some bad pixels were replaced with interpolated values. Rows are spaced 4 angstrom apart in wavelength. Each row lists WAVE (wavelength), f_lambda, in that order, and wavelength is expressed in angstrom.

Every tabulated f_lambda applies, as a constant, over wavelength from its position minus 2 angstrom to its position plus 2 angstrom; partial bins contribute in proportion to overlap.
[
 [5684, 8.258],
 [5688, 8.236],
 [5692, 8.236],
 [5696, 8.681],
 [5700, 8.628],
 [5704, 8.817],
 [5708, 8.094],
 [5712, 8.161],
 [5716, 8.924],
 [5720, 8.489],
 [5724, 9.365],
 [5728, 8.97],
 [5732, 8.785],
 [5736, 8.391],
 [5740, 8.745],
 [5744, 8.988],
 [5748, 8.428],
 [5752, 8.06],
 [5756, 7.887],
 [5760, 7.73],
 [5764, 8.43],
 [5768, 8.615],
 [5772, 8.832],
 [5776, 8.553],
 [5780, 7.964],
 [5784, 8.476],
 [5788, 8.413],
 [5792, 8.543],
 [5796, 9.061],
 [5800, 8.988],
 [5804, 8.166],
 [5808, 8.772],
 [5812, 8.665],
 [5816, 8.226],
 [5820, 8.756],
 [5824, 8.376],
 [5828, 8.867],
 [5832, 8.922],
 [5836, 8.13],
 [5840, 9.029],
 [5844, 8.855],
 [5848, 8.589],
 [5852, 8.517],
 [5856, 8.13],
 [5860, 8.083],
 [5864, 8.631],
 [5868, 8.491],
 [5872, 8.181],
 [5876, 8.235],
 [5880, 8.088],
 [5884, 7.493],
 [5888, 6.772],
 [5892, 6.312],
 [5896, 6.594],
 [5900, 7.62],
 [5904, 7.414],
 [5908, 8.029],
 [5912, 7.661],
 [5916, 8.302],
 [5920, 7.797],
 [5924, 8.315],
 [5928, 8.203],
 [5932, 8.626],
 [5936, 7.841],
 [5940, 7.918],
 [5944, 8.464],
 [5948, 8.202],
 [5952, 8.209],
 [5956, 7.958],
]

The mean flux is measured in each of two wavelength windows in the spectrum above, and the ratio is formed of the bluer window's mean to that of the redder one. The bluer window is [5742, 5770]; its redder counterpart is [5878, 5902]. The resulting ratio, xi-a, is 1.16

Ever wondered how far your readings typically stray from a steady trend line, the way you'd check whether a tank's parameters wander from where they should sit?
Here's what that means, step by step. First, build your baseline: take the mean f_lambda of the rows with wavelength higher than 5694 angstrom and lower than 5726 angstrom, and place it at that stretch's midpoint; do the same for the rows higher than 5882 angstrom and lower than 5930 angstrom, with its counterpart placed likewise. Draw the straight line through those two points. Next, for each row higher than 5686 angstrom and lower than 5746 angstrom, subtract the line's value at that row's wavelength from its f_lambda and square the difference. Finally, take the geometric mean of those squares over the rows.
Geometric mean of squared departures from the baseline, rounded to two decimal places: 0.07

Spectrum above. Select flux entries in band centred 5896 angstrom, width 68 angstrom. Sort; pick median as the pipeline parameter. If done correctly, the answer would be 8.03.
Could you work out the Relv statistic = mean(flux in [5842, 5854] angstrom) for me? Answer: 8.7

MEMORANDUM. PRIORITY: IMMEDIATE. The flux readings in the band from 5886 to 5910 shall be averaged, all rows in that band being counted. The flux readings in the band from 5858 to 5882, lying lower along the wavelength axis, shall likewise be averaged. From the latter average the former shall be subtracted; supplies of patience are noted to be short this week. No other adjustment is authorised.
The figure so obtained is 1.2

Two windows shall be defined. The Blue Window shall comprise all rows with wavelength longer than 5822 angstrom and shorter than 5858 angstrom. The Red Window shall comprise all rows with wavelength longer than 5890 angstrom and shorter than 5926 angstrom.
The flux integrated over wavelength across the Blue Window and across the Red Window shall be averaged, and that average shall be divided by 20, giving 14.5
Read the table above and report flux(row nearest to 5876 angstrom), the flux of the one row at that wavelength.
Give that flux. 8.235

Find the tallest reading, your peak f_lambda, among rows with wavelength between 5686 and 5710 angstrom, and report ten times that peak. 88.2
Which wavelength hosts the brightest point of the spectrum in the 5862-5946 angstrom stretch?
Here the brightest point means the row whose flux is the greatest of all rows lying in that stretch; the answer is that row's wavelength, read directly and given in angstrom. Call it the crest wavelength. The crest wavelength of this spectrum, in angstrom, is 5864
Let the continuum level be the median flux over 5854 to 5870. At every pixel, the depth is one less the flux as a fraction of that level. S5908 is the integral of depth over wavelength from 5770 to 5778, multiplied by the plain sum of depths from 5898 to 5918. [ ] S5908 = -0.11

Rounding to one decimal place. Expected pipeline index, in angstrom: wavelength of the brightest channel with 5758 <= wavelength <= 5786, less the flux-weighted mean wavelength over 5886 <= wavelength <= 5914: -128.5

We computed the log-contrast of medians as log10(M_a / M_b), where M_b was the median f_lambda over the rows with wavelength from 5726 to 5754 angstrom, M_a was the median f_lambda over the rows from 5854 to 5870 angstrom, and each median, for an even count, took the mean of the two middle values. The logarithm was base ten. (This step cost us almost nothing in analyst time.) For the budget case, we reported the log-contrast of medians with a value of -0.022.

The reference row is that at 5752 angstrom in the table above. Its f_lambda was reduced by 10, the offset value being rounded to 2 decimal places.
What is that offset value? -1.94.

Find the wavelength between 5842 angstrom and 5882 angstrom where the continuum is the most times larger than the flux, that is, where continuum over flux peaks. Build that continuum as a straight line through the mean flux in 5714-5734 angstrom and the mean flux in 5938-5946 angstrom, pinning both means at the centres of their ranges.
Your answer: 5860 angstrom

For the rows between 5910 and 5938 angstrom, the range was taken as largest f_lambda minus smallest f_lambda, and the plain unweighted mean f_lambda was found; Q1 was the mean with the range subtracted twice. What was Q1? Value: 6.18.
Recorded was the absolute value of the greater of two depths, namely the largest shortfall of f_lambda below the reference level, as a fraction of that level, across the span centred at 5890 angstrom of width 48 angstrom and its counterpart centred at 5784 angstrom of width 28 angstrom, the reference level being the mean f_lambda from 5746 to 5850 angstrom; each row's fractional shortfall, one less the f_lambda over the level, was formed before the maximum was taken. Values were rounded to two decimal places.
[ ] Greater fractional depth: 0.26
